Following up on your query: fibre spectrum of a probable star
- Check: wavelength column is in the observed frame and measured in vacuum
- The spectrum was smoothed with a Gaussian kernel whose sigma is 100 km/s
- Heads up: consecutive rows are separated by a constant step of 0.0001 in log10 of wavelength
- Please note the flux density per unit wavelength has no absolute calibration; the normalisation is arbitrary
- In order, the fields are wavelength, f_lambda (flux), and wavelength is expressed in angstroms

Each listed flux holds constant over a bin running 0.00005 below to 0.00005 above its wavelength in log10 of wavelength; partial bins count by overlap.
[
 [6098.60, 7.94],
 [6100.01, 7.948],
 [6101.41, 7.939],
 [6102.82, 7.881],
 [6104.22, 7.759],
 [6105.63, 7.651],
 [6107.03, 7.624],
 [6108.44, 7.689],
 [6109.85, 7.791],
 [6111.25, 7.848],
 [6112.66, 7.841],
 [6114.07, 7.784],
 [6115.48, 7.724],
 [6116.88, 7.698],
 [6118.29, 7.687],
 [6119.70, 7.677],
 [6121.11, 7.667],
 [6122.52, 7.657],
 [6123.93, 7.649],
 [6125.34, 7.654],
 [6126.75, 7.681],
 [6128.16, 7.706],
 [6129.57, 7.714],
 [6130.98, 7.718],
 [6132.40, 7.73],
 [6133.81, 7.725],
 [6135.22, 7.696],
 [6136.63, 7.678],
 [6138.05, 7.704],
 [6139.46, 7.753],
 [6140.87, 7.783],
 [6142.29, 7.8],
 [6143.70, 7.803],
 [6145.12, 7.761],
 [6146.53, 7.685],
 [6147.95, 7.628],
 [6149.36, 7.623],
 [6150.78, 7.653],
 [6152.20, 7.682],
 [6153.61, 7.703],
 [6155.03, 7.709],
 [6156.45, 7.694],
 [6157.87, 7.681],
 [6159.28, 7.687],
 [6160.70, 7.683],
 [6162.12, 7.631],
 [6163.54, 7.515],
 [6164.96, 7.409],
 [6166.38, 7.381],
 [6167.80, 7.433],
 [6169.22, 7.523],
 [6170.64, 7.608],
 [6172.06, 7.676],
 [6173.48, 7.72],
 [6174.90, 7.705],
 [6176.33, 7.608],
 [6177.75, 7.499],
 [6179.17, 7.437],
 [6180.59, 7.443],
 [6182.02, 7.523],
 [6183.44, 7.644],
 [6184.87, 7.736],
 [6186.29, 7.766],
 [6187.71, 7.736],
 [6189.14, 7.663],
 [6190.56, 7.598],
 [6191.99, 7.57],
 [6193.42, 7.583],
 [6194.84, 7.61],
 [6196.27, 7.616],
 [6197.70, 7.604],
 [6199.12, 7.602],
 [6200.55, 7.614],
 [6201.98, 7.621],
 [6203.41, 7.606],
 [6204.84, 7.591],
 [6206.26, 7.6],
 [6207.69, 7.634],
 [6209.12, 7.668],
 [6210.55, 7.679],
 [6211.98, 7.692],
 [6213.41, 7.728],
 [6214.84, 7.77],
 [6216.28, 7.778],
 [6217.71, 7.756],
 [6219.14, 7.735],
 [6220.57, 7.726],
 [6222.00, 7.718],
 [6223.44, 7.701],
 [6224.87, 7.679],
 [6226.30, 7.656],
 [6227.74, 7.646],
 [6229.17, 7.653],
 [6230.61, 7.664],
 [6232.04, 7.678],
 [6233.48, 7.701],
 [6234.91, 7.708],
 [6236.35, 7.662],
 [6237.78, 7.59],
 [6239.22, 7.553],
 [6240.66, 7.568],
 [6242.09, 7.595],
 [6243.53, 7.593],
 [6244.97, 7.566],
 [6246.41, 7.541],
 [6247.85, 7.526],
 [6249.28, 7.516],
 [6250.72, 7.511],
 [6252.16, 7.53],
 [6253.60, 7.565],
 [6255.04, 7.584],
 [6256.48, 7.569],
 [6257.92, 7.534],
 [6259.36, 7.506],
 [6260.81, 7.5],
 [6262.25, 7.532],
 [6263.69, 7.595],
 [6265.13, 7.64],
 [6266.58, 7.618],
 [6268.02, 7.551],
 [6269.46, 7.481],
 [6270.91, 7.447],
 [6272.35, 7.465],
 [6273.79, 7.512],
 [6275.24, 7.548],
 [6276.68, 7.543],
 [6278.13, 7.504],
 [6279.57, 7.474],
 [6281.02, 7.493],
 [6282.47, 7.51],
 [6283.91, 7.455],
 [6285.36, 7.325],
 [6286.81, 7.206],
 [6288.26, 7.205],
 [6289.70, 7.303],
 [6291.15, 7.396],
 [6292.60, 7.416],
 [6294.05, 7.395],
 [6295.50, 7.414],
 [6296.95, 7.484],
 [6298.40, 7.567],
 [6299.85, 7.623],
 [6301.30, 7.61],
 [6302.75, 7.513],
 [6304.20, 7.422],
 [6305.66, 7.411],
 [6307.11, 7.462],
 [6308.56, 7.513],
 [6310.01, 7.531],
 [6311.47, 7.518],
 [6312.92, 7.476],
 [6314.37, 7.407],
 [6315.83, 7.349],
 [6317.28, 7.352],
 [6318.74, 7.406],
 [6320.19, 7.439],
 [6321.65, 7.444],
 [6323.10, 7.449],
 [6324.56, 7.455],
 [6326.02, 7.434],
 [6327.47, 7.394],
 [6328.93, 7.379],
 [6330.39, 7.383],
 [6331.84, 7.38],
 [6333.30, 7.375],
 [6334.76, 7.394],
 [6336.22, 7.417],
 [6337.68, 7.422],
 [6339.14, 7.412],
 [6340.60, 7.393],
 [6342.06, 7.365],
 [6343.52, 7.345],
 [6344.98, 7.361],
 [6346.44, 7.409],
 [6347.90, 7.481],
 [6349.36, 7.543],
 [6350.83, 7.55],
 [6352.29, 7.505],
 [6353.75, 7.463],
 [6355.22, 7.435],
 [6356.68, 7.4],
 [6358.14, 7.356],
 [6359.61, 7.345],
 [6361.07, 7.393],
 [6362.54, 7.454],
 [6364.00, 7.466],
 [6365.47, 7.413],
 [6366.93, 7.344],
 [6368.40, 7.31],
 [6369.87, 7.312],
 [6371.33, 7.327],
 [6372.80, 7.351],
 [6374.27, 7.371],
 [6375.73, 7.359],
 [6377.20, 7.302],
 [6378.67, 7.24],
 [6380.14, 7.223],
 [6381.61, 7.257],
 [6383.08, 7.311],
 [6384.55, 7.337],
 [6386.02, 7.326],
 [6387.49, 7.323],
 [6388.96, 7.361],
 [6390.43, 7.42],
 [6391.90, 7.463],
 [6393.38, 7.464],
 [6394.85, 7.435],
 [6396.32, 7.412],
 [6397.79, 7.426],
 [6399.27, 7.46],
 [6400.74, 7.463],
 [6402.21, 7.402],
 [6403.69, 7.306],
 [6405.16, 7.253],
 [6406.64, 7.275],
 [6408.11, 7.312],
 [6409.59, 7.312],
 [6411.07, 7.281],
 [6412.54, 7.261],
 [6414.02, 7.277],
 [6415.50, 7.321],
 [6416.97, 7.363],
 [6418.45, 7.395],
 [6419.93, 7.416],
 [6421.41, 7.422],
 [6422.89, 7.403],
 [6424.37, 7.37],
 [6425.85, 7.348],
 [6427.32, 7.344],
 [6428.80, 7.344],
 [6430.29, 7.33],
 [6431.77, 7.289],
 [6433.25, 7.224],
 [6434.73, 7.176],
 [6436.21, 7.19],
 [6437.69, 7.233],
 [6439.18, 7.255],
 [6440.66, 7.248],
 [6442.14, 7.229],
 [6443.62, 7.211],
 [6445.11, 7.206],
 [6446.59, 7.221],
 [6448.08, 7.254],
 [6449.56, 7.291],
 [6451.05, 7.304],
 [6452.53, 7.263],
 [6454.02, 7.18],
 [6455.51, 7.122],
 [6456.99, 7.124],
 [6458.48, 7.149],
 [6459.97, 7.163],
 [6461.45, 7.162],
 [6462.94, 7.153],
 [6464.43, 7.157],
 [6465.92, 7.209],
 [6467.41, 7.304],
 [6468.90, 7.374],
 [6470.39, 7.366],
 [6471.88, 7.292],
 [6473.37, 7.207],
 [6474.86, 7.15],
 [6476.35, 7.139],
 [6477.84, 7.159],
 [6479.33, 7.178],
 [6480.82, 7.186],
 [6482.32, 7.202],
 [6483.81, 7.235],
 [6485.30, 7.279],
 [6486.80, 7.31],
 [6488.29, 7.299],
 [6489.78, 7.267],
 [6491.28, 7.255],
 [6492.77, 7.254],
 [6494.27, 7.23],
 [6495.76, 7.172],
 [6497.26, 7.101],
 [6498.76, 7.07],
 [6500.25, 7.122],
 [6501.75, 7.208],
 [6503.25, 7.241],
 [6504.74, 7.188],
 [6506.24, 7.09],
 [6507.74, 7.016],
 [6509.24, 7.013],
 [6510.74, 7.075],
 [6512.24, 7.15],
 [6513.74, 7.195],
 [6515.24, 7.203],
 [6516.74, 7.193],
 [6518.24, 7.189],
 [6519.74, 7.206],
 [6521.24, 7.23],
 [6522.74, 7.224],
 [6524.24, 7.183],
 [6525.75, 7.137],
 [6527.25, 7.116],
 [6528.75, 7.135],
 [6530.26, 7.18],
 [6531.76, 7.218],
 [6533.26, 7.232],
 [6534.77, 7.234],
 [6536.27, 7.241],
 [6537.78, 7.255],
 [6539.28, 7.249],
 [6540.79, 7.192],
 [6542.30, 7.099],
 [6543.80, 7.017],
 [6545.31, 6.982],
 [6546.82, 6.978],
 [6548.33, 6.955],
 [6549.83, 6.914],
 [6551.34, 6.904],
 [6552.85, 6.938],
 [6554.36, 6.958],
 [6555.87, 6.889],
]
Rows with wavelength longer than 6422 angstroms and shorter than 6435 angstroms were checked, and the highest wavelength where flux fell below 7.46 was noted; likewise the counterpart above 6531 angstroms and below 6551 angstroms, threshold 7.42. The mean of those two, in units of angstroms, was 6492.3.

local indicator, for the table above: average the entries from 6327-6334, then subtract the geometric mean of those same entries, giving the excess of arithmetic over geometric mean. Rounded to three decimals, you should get 0.000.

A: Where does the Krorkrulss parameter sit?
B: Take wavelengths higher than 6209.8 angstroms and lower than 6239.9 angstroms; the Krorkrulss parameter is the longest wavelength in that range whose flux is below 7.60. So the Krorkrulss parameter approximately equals 6239.22 angstroms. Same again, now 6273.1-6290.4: 6289.70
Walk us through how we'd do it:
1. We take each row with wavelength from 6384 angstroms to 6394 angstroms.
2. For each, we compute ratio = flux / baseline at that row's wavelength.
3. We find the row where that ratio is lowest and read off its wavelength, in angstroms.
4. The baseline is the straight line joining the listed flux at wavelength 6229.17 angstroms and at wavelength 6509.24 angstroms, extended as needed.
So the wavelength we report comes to 6386.02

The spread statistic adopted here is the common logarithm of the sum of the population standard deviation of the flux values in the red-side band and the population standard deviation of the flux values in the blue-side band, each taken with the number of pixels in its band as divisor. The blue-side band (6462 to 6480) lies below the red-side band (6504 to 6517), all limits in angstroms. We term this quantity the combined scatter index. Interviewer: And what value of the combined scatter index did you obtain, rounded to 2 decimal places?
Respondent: -0.81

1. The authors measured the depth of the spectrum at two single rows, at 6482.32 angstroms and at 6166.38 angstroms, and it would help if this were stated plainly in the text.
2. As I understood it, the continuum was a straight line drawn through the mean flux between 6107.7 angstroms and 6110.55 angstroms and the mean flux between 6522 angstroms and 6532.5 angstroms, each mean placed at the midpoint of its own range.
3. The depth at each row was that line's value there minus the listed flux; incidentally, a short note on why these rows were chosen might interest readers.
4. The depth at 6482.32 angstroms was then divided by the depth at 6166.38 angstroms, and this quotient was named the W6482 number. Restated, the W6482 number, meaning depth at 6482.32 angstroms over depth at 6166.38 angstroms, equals 0.1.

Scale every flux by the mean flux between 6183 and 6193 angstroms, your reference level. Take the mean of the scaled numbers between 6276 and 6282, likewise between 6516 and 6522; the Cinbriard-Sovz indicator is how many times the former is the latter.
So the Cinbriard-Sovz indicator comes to 1.04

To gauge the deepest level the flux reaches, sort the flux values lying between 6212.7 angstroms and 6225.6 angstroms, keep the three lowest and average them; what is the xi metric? 7.7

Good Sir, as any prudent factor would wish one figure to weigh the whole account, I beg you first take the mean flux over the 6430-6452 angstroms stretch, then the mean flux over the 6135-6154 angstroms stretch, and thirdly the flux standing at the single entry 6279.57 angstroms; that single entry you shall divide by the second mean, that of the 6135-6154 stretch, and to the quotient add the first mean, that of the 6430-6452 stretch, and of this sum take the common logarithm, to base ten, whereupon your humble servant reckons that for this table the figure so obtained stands 0.915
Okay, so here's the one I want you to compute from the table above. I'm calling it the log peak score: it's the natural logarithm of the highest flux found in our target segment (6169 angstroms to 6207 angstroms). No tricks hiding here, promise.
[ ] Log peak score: 2.05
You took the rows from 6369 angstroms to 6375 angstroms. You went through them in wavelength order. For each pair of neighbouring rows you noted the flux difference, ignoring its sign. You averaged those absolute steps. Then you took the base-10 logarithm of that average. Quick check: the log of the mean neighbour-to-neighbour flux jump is -1.7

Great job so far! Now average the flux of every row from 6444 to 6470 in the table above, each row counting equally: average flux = 7.21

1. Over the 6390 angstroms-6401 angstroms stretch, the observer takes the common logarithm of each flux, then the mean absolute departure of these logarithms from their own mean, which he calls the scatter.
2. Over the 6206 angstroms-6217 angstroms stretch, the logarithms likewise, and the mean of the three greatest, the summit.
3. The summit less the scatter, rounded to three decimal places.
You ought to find 0.889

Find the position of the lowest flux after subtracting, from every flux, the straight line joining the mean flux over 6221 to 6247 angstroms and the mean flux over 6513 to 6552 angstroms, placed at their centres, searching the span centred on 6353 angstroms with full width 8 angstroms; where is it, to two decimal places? 6356.68 angstroms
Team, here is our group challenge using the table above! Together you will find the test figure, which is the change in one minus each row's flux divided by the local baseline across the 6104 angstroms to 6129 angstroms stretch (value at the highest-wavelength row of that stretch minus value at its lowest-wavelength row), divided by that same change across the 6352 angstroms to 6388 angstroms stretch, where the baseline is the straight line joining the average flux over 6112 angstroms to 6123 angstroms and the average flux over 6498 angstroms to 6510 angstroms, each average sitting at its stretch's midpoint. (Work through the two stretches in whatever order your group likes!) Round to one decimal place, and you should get 0.1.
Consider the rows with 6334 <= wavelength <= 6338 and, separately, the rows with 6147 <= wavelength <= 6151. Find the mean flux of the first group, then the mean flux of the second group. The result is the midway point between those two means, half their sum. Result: 7.52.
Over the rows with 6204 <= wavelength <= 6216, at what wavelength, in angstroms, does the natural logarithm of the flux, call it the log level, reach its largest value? 6214.84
